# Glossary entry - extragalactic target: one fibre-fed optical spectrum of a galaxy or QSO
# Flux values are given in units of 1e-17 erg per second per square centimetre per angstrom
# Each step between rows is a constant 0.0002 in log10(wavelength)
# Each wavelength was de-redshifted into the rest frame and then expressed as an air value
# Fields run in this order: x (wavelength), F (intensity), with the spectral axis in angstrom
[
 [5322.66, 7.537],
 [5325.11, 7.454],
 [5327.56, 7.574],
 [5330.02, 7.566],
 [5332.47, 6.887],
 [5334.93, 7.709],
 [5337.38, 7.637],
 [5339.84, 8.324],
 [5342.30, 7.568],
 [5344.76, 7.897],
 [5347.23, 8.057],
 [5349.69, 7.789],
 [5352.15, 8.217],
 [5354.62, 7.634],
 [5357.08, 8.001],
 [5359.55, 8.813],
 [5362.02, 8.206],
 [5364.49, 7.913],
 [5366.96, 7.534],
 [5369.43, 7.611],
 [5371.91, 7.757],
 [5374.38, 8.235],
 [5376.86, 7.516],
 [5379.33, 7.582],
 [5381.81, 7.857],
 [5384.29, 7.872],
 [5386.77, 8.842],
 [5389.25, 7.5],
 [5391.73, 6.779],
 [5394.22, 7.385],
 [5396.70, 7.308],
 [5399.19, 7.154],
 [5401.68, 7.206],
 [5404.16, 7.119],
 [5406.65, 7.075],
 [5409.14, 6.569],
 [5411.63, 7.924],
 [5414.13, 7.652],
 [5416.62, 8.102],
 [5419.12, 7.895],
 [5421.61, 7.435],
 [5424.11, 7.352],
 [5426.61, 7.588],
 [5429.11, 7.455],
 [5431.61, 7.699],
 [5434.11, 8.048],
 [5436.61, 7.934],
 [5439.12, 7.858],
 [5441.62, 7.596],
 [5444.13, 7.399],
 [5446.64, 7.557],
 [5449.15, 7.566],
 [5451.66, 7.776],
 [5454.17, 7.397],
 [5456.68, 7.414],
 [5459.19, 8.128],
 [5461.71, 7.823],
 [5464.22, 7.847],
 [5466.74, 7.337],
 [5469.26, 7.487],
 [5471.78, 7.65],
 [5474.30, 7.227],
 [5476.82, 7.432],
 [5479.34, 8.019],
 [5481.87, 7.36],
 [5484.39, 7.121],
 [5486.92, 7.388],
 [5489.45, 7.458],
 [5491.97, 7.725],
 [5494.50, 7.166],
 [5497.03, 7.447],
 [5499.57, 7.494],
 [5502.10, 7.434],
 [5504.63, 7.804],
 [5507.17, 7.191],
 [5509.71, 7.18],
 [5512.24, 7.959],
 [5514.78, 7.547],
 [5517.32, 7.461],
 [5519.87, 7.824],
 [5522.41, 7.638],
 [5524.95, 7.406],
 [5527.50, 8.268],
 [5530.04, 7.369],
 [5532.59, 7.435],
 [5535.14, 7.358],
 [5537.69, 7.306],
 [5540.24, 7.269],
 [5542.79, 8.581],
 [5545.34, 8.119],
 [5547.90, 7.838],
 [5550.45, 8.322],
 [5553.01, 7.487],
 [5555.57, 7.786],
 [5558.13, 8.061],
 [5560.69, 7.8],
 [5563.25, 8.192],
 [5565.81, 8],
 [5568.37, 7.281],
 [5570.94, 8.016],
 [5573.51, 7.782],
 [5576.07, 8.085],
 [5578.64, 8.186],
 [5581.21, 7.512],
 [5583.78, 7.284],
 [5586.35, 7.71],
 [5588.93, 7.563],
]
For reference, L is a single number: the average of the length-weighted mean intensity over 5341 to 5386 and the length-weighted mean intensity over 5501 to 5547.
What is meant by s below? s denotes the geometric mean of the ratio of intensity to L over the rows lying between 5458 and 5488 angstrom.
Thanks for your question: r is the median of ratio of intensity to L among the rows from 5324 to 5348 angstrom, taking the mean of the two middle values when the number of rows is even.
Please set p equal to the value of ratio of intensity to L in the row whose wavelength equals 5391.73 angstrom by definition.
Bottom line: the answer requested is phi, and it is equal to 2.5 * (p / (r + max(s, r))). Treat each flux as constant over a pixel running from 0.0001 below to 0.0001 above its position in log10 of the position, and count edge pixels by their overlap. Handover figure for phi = 1.11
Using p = 0.873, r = 0.980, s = 0.974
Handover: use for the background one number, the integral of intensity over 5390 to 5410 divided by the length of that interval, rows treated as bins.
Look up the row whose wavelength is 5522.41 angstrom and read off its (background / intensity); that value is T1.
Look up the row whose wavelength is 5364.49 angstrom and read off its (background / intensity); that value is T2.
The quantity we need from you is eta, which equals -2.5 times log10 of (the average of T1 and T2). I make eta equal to 0.099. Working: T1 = 0.93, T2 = 0.90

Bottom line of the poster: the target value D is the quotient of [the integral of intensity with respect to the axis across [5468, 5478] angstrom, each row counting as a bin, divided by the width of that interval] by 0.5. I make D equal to 14.9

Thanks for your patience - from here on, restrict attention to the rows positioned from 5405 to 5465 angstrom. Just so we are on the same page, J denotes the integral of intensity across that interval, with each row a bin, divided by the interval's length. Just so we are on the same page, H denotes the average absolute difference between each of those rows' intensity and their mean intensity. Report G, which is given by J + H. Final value 7.89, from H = 0.262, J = 7.624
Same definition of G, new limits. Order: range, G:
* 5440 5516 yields 7.74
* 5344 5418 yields 8.10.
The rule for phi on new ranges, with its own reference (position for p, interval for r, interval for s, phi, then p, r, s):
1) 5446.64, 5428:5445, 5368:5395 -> 1.23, 0.974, 0.992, 0.993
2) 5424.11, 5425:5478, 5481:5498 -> 1.21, 0.947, 0.978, 0.951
